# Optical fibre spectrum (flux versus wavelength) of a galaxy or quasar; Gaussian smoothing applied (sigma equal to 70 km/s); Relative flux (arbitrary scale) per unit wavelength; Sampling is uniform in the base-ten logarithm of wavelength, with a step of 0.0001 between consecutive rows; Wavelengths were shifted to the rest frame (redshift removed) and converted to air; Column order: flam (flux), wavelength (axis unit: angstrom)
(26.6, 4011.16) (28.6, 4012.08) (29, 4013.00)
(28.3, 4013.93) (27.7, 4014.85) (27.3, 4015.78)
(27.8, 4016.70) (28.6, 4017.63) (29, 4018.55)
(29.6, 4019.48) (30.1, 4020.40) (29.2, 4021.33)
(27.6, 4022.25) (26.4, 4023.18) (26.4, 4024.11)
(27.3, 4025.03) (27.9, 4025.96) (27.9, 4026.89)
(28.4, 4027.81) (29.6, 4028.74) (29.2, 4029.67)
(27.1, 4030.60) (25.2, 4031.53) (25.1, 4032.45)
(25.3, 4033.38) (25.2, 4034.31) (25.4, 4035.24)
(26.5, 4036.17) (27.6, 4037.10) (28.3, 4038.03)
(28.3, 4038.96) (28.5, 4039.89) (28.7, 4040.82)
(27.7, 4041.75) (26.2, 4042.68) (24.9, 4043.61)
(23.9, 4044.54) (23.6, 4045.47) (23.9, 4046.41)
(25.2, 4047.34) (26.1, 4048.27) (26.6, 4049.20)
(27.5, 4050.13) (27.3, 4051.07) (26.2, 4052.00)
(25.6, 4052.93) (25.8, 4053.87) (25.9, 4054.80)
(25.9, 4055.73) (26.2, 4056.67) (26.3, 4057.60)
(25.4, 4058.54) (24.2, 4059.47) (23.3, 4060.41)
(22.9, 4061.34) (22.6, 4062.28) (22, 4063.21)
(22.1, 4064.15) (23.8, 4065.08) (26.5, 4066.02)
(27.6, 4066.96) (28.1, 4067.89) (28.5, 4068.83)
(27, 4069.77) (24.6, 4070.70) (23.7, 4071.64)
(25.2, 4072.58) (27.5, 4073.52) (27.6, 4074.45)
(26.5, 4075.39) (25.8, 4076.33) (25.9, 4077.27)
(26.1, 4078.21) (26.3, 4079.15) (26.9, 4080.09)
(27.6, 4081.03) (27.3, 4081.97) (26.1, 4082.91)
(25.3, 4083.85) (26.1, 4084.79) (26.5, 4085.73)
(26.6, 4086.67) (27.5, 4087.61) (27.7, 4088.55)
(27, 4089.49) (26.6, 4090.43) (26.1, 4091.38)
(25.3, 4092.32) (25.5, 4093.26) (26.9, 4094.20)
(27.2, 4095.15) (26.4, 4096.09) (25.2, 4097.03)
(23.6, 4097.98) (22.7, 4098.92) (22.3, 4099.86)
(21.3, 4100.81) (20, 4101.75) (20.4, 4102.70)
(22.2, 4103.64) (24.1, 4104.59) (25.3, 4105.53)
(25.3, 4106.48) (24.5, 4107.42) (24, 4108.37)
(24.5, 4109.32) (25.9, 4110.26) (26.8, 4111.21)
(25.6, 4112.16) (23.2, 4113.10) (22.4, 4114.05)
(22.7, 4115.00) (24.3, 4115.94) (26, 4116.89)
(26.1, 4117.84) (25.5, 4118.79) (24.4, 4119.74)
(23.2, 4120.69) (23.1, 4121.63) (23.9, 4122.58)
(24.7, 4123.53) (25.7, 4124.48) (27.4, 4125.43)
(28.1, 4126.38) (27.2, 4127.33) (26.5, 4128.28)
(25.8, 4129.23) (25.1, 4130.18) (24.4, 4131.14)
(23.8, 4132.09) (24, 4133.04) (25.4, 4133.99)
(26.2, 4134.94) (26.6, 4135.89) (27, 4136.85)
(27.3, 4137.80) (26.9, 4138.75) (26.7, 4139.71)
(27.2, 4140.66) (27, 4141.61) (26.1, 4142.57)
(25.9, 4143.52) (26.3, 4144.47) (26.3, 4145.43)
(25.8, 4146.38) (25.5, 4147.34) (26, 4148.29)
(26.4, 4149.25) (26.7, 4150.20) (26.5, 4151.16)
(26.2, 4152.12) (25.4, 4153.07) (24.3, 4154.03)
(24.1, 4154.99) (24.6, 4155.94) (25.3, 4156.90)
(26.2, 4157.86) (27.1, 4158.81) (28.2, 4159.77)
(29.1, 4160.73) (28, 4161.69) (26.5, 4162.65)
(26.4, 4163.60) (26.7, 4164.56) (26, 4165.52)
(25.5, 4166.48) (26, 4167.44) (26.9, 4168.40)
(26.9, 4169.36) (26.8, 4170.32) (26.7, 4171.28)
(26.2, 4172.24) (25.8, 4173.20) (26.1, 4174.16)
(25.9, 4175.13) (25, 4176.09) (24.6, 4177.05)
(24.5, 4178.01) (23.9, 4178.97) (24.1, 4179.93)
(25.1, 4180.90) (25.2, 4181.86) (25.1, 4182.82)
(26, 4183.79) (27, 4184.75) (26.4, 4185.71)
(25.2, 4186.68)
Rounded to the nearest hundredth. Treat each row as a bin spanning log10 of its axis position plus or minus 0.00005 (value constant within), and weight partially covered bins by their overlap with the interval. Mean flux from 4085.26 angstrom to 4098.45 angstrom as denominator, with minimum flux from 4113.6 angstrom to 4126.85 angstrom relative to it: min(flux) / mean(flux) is 0.85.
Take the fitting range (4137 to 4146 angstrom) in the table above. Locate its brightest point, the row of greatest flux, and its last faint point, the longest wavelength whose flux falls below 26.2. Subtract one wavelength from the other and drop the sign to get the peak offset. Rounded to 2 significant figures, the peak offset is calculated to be 5.7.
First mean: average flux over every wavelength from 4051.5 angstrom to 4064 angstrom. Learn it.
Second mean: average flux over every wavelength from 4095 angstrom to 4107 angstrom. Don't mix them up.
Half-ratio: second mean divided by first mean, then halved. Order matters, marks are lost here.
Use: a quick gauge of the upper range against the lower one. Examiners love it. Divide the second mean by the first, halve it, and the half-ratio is 0.47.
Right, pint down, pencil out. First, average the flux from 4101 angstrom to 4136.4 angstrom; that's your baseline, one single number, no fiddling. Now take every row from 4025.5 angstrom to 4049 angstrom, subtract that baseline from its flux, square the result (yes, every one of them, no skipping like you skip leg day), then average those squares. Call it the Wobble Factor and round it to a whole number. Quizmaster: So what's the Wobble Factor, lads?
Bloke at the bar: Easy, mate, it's 7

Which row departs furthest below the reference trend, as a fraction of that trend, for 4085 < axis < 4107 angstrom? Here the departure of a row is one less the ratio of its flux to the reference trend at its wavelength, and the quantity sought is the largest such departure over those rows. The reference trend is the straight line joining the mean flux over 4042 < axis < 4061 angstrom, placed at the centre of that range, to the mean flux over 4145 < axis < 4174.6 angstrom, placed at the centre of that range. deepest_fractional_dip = 0.23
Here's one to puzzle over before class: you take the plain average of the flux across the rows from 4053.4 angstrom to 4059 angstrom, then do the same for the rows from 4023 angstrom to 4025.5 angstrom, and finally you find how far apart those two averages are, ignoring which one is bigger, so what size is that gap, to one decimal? 0.8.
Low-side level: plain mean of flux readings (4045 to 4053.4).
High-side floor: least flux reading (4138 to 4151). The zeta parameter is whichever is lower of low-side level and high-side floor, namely 25.5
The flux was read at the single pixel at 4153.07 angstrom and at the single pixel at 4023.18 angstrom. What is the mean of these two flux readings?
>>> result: 25.9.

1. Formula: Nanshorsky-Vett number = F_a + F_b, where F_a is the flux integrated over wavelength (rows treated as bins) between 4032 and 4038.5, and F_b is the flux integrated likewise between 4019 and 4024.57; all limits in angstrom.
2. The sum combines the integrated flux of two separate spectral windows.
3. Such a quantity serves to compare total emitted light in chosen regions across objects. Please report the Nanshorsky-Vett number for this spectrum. 327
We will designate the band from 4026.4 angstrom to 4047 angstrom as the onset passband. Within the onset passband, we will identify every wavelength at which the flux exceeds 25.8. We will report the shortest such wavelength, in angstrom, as 4026.89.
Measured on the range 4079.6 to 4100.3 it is 4080.09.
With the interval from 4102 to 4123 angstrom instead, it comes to 4110.26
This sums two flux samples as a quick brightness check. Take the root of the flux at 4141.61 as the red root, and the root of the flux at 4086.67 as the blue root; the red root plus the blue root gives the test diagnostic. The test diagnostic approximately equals 10.4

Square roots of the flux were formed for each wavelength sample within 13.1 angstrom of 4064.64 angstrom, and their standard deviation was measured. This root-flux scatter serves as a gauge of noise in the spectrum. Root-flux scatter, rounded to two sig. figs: 0.18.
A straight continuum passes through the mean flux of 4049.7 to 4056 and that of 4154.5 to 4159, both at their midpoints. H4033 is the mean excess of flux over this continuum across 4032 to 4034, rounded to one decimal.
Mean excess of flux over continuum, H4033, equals -1.3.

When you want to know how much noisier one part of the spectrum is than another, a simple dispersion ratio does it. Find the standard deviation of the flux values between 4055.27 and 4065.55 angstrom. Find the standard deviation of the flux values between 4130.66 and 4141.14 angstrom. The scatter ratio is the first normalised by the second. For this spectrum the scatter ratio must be 1.2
